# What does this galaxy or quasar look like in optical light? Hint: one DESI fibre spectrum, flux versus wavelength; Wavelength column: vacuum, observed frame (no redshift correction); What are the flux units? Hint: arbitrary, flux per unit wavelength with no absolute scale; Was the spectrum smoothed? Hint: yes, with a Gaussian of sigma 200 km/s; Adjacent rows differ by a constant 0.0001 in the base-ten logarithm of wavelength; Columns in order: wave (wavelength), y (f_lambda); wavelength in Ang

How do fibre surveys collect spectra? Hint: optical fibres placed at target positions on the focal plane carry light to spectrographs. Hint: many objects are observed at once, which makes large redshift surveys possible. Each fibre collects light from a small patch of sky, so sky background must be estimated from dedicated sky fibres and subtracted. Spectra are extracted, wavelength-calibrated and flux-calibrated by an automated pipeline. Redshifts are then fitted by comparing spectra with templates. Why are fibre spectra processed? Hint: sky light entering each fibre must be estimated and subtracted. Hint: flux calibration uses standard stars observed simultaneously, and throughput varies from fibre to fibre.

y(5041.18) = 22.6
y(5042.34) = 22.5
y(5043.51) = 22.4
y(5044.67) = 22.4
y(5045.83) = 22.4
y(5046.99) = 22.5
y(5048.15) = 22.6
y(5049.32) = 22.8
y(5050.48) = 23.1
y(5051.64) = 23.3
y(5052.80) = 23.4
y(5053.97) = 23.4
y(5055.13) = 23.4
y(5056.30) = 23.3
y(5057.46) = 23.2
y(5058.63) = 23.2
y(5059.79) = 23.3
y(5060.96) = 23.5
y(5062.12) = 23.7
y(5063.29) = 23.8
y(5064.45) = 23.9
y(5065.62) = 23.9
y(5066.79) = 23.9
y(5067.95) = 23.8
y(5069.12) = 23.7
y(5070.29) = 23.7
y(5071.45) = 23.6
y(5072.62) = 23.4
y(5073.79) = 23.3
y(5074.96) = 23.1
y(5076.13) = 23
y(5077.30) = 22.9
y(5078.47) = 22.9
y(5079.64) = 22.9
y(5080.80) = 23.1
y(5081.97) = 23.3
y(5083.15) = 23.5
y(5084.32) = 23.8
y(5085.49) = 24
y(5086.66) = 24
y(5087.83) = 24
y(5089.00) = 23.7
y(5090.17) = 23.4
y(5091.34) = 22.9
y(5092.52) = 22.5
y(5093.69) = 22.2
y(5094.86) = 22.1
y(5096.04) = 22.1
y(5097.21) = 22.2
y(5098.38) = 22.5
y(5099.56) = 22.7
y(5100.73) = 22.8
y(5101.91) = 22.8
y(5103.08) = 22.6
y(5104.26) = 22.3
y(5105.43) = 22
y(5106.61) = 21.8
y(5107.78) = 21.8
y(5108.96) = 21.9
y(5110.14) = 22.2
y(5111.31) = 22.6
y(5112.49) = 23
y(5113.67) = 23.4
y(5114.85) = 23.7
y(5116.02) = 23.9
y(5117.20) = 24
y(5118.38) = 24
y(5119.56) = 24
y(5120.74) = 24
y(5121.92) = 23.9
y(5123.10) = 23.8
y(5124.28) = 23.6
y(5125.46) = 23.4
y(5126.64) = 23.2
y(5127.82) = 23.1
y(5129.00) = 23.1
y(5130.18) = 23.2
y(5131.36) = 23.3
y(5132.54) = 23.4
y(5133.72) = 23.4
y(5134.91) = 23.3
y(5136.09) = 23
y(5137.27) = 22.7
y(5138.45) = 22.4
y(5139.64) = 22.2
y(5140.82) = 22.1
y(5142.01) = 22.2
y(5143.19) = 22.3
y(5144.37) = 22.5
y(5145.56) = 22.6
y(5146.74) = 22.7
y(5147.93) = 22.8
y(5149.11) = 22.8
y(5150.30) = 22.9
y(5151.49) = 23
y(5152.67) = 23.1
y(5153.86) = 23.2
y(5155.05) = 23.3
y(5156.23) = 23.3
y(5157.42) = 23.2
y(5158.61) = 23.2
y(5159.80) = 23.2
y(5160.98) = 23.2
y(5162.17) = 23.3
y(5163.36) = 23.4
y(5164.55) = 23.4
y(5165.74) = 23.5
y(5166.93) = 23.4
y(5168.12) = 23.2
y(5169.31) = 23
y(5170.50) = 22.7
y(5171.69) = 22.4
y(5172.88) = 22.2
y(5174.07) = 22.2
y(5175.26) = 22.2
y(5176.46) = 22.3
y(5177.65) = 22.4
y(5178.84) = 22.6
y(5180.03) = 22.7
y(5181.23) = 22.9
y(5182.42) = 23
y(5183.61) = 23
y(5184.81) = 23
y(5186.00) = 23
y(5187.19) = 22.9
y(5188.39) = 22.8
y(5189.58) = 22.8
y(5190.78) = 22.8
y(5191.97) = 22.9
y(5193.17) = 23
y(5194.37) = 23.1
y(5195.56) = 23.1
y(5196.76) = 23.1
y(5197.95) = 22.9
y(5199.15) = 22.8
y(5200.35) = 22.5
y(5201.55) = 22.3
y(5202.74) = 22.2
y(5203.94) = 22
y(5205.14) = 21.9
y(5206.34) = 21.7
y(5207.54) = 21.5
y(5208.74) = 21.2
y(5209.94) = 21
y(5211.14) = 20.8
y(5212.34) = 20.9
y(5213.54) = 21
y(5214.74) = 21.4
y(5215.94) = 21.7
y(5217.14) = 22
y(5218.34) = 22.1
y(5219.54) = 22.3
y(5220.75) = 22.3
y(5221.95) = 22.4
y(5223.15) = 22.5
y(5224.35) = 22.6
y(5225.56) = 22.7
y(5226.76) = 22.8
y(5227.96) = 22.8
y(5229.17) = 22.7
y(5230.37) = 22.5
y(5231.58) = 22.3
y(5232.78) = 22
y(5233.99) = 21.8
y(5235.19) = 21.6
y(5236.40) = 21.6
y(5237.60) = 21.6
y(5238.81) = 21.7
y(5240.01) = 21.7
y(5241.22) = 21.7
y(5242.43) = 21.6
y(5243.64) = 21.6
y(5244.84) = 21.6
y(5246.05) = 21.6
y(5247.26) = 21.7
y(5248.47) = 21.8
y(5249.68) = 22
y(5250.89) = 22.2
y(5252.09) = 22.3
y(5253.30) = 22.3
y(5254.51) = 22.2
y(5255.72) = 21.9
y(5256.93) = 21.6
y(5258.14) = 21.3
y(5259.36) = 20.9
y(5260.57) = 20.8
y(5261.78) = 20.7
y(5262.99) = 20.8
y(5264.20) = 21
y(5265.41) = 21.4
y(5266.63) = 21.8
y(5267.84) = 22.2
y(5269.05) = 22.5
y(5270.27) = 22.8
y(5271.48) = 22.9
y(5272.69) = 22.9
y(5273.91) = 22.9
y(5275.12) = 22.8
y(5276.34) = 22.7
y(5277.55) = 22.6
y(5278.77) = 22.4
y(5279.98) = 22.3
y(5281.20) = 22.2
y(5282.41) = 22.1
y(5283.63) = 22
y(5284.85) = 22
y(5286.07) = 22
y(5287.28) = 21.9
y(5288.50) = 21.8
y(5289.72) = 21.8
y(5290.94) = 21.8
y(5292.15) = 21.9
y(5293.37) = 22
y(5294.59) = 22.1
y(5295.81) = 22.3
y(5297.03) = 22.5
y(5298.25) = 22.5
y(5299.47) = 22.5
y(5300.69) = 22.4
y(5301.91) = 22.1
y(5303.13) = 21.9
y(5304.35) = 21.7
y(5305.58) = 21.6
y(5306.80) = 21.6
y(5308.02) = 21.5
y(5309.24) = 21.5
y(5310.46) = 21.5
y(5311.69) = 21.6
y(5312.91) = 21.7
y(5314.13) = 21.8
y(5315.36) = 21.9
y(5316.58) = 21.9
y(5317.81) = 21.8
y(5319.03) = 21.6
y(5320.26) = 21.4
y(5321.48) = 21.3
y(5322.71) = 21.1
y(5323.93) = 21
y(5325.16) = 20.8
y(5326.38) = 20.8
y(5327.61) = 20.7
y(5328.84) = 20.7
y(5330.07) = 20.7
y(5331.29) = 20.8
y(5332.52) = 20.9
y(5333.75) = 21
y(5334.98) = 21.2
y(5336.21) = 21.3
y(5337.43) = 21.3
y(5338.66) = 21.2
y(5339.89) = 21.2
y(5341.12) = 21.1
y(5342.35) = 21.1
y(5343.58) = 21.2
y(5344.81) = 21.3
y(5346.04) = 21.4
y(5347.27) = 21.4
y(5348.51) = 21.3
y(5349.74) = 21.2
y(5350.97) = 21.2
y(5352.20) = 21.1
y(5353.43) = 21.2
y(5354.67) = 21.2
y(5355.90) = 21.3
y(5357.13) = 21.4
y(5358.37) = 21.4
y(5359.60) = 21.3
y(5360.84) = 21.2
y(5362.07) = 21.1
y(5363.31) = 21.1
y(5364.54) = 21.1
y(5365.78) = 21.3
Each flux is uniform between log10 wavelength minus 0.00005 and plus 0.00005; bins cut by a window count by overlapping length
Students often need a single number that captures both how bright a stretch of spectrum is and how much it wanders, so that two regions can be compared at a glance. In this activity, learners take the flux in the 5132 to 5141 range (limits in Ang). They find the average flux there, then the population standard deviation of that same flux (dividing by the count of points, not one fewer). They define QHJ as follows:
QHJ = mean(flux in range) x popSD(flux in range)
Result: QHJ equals 11.5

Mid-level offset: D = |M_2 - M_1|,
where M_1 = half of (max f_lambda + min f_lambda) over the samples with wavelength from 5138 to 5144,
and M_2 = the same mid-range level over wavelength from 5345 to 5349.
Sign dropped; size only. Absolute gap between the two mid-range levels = 0.9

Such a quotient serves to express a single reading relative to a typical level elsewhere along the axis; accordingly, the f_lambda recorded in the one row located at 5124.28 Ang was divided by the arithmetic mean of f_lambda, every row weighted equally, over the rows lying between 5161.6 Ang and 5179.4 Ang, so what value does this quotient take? 1.03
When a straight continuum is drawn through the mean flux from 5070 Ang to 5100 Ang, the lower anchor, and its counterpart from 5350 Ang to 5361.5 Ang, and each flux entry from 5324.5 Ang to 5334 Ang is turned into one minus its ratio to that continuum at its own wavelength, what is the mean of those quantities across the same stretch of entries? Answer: 0.03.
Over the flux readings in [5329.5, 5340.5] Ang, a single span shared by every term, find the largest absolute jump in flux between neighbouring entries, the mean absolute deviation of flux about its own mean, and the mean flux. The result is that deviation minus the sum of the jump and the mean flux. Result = -21.1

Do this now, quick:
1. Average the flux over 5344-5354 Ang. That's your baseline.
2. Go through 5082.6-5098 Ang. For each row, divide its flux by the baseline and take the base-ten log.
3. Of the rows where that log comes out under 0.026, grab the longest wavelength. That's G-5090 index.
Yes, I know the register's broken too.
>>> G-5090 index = 5097.21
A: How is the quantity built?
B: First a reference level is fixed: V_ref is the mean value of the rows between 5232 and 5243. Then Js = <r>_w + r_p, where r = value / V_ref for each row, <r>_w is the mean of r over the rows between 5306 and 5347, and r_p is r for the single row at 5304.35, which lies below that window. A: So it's 1.98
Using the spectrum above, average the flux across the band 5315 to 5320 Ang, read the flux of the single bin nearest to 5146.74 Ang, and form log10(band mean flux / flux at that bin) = -0.018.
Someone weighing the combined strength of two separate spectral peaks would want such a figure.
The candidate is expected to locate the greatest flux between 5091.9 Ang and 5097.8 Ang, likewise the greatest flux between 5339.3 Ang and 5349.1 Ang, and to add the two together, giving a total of 43.9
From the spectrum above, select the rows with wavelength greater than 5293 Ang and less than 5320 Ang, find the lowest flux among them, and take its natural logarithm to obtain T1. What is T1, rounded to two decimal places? 3.07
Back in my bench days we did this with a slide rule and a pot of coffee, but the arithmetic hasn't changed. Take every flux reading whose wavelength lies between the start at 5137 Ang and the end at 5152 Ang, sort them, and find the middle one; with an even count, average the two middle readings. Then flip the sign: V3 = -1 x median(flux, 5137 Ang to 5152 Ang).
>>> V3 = -22.6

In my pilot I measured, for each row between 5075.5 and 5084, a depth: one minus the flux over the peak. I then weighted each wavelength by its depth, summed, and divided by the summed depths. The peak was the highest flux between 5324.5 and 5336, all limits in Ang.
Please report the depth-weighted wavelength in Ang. 5079.9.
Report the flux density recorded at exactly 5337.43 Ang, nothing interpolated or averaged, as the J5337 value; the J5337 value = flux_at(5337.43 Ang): 21.3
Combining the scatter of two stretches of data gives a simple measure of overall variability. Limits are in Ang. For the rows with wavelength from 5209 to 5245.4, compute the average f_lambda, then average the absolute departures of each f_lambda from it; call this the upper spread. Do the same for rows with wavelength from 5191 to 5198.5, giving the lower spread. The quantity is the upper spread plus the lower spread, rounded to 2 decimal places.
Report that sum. 0.57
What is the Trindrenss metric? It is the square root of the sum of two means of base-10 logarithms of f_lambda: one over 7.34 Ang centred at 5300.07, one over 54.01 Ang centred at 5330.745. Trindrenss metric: 1.64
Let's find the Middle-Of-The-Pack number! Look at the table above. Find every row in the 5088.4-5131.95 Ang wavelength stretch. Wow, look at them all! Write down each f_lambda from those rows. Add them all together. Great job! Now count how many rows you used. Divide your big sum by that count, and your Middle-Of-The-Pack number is 23.0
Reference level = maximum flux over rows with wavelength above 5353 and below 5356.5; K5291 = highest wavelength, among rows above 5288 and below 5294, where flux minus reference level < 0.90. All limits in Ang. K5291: 5293.37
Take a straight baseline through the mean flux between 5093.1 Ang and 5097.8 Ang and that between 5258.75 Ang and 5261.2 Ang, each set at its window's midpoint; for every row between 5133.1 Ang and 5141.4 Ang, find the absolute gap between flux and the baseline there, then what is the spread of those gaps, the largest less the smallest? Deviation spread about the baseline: 1.2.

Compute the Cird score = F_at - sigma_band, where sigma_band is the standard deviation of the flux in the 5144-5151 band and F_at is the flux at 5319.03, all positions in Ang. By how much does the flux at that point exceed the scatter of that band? 21.5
